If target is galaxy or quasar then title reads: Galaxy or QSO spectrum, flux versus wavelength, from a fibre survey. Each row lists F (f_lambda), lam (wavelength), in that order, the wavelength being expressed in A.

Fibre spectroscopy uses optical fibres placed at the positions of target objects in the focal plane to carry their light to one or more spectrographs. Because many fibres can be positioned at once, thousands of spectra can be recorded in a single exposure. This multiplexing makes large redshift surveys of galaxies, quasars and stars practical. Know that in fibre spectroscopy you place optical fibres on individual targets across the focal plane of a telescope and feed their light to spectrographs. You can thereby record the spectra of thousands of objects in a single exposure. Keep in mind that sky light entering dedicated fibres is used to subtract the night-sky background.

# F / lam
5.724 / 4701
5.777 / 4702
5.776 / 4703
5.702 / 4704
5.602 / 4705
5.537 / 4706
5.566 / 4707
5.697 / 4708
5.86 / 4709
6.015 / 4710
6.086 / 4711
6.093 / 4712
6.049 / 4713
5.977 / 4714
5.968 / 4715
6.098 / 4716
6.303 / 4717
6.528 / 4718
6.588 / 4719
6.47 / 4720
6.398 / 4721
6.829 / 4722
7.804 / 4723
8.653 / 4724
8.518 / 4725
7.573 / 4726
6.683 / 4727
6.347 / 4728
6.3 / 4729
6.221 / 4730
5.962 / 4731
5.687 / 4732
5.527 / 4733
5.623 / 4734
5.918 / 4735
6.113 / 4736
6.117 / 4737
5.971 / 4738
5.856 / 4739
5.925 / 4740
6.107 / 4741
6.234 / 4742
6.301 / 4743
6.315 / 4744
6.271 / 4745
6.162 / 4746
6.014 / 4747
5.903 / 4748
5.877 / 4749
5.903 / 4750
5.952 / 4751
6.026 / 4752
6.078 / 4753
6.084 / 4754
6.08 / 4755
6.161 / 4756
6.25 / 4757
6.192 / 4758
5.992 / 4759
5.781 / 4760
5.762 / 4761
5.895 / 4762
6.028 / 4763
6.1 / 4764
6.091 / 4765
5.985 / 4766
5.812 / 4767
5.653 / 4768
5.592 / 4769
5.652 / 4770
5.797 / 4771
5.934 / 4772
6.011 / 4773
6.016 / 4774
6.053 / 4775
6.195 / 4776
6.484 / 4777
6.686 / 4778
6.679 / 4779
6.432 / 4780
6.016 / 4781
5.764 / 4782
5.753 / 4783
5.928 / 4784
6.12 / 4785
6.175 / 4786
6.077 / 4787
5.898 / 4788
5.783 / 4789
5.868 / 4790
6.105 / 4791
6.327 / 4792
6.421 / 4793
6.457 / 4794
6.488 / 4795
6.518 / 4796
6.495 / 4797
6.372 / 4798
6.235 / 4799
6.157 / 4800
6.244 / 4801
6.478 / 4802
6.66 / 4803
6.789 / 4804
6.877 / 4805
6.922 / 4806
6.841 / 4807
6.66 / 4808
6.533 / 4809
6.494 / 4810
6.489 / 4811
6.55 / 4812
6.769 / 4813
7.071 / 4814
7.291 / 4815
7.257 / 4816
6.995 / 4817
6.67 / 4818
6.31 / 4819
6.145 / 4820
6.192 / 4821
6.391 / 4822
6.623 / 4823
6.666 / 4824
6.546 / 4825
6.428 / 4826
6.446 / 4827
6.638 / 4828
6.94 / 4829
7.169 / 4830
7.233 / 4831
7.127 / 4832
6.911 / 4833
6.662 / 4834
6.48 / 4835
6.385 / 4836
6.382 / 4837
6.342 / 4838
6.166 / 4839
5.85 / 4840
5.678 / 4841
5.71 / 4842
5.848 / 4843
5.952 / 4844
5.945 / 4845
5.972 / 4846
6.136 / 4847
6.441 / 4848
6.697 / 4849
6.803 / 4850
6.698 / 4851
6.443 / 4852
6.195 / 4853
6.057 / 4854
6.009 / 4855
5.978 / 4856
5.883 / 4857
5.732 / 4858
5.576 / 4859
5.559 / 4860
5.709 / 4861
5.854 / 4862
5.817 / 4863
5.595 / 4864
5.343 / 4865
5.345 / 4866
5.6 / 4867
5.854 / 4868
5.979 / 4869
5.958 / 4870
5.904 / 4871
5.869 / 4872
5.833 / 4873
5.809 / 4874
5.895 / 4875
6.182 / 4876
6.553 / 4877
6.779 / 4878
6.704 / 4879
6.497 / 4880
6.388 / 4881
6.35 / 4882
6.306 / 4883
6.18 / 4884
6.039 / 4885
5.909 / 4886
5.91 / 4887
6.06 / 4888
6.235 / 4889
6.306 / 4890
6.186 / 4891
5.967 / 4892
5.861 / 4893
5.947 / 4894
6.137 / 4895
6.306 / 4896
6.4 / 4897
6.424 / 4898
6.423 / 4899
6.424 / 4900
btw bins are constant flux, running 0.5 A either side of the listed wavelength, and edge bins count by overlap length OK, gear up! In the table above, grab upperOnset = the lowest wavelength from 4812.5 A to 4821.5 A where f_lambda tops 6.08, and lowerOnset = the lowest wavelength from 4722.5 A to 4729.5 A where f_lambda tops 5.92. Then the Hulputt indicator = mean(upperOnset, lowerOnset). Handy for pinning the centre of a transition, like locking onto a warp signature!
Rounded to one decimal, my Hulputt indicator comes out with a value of 4768.0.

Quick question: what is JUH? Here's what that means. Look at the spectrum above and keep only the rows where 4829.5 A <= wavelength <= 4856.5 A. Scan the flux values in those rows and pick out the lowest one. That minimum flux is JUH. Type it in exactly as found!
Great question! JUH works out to 5.678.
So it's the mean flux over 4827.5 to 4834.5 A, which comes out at 7.0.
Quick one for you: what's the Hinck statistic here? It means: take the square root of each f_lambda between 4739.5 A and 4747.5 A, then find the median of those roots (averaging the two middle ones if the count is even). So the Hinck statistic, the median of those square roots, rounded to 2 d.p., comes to 2.49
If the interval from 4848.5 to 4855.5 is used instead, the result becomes 2.54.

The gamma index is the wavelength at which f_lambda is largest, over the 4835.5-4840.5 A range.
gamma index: 4836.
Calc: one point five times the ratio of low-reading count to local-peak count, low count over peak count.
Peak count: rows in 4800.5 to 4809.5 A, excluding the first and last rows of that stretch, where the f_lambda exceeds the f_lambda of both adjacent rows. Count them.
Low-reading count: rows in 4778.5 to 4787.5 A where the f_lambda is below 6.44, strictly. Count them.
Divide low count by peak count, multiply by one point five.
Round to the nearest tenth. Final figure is 12.0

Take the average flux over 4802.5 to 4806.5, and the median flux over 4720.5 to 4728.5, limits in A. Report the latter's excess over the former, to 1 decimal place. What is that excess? 0.4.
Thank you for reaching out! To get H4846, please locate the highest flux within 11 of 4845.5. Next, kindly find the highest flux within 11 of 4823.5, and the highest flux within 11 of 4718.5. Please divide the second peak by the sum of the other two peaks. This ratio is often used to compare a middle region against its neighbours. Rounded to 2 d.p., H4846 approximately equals 0.47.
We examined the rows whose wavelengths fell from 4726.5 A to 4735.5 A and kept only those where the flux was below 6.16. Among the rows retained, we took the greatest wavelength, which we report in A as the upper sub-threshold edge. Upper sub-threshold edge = 4735 A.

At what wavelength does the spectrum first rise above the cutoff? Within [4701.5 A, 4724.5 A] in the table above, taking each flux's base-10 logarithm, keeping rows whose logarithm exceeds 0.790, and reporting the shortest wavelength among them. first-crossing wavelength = 4717 A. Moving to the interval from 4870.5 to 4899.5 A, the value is 4876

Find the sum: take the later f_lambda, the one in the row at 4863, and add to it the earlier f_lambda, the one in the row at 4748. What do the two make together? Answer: 11.7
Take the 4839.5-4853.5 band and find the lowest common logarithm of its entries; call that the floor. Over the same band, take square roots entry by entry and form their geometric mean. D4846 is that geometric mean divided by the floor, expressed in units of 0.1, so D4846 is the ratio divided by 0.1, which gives 32.9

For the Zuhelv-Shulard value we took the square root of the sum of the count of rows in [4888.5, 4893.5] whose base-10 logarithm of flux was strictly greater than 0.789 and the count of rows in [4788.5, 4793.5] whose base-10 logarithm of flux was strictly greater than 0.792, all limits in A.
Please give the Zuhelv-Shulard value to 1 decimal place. 2.2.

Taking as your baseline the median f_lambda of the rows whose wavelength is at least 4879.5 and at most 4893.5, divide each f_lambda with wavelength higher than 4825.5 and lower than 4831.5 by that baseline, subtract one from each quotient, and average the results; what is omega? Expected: 0.10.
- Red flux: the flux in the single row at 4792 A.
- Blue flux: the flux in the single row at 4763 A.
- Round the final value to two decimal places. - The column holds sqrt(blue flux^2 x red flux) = 15.16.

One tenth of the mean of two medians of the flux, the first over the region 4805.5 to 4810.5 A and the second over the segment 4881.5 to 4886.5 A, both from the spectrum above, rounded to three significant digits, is 0.642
